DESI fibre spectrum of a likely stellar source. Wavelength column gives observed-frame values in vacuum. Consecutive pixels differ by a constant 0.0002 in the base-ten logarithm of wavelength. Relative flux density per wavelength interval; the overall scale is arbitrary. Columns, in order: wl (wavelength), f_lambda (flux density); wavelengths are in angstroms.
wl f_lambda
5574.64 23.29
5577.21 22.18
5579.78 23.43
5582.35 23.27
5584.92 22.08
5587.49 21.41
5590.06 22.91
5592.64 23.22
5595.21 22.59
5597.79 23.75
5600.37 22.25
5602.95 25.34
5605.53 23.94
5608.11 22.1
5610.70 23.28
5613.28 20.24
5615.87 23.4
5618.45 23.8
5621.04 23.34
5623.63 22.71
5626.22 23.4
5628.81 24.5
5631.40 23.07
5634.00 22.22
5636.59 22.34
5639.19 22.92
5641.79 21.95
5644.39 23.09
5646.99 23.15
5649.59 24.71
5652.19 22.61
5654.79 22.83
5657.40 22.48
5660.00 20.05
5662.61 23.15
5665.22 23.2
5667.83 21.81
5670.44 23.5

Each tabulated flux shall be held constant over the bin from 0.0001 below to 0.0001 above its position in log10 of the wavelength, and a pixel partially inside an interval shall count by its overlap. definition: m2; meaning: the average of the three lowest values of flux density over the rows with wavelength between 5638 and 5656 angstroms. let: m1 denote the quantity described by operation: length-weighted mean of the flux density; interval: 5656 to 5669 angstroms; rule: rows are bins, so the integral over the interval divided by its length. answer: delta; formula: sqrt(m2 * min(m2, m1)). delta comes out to 22.3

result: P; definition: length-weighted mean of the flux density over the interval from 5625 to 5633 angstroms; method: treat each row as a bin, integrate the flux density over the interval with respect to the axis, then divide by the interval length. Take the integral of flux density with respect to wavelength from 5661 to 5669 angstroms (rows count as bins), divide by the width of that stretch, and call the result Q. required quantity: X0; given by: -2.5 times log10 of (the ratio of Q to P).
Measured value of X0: 0.05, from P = 23.6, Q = 22.6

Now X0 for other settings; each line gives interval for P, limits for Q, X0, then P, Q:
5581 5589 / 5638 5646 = -0.02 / 22.3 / 22.7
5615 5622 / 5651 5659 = 0.05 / 23.5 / 22.6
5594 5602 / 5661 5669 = 0.02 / 23.0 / 22.6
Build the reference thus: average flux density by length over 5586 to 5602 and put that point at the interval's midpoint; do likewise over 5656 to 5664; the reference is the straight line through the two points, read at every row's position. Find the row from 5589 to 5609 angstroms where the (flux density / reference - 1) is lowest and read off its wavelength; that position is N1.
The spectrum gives 5608.11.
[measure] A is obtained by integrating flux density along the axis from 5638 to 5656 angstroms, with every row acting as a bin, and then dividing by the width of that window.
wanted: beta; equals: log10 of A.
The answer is 1.363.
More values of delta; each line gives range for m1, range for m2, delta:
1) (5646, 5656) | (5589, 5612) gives 22.3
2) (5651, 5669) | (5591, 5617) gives 21.5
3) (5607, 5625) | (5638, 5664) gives 21.5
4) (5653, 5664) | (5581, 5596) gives 22.0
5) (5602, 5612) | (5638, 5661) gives 21.5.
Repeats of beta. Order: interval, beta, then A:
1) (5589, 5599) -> 1.364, 23.1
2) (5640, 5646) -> 1.354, 22.6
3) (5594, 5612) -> 1.368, 23.3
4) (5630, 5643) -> 1.352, 22.5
